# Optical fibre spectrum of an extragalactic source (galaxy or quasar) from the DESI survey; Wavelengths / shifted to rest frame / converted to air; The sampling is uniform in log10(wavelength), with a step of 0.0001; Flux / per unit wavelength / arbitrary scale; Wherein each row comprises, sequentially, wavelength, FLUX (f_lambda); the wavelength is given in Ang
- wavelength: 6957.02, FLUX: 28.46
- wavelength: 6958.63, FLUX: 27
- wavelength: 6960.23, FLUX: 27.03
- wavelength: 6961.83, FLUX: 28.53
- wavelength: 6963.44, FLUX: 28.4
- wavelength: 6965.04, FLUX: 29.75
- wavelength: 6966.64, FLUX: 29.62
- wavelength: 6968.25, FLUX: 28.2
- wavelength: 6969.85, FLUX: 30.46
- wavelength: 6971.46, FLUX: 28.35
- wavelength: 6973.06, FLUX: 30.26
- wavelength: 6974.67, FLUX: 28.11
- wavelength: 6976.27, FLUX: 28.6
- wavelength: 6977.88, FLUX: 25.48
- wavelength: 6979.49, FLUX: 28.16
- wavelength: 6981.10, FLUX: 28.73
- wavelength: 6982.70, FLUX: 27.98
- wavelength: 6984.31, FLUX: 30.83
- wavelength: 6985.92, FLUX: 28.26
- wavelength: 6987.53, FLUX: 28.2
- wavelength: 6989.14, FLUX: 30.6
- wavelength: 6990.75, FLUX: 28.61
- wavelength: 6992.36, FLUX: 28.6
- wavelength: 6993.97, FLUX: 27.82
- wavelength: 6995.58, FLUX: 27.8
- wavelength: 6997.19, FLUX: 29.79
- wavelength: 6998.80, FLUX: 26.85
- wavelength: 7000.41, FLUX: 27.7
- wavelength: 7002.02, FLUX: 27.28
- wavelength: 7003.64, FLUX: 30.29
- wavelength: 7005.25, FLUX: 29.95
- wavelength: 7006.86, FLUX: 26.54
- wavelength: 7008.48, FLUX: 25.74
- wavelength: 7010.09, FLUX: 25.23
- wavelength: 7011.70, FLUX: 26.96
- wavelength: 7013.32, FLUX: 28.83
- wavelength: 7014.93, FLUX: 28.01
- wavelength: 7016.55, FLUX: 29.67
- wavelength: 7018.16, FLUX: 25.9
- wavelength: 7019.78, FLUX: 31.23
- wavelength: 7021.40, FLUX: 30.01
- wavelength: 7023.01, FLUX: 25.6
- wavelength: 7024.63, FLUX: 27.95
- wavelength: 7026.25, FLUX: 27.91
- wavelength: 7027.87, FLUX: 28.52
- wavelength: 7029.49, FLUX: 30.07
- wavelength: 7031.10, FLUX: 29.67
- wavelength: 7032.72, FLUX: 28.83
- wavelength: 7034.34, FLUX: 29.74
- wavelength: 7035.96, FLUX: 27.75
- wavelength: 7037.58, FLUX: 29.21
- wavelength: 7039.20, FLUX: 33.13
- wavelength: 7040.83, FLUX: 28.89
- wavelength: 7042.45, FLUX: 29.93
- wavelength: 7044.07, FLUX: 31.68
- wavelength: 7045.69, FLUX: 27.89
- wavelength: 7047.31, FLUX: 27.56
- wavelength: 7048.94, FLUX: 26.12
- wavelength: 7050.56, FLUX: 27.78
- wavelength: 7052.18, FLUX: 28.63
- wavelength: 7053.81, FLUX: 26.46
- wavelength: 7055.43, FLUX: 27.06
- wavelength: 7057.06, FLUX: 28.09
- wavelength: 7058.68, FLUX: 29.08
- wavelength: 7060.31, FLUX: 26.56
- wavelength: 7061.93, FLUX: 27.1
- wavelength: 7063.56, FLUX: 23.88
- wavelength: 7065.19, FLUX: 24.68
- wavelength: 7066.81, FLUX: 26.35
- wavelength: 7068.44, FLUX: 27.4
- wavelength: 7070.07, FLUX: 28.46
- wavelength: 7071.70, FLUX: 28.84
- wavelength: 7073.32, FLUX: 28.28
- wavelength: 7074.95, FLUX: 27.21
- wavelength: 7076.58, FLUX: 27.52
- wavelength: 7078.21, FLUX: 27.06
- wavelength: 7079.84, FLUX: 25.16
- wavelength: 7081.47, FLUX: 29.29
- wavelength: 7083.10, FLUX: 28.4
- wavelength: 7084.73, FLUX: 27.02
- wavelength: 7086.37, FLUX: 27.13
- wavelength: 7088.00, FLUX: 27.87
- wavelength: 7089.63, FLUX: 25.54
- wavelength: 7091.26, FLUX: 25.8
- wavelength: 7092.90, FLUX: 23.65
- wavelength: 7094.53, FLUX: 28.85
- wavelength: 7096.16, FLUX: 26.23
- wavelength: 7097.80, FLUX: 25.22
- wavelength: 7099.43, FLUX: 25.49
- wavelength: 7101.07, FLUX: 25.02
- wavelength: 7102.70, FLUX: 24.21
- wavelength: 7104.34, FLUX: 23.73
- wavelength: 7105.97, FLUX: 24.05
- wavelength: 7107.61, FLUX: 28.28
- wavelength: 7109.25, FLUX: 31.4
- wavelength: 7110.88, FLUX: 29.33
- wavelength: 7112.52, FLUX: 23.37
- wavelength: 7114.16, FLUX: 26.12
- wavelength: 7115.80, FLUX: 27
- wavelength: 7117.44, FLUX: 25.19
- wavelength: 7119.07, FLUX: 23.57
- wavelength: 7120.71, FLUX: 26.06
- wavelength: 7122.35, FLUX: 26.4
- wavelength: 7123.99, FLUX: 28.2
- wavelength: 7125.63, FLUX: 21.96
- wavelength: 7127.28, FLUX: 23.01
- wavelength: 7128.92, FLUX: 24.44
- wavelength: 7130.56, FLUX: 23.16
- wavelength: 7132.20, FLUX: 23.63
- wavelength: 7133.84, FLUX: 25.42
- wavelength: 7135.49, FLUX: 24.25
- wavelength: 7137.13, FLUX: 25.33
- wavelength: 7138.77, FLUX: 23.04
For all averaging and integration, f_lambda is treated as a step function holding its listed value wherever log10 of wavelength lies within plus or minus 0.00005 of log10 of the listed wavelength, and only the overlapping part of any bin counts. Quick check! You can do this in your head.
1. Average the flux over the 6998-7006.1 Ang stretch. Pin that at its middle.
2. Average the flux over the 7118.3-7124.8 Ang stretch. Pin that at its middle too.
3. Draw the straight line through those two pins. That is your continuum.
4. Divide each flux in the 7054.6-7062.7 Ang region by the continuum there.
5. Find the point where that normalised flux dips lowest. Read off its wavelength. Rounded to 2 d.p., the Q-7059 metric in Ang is 7060.31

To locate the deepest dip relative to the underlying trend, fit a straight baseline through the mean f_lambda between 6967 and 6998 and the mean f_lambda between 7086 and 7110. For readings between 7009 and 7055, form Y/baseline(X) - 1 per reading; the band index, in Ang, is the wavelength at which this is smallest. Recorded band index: 7010.09 Ang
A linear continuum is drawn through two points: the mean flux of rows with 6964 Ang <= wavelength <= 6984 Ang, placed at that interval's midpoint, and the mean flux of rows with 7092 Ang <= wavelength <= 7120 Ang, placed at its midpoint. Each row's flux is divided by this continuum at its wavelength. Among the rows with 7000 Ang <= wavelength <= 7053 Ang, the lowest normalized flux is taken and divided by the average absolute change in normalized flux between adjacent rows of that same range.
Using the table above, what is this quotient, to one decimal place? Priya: 13.7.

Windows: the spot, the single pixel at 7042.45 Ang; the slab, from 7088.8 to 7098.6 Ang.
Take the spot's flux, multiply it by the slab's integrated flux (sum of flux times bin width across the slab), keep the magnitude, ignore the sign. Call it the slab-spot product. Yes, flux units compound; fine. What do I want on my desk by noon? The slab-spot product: 7592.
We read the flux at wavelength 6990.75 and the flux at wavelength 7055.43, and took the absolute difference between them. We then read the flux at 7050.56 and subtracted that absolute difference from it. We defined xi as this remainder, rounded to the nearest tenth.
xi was 26.2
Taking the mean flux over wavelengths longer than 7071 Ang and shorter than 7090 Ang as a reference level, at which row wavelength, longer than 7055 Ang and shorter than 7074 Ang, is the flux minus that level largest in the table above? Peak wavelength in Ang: 7058.68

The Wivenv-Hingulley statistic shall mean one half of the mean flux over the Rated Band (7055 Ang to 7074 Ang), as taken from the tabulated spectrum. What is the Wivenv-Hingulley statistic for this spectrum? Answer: 13.6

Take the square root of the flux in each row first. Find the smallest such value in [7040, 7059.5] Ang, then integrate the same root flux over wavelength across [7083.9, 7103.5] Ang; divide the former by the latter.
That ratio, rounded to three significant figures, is 0.0512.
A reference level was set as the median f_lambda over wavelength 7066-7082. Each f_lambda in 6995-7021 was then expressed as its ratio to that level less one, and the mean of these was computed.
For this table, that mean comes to 0.02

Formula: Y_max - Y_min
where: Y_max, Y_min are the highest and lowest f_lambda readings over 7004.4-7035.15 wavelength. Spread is 6.0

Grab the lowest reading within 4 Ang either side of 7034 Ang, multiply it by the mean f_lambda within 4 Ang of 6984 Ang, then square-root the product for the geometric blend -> 28.3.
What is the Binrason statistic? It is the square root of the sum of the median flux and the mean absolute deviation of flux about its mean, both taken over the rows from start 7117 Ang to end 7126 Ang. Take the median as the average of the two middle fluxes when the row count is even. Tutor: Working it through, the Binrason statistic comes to 5.22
